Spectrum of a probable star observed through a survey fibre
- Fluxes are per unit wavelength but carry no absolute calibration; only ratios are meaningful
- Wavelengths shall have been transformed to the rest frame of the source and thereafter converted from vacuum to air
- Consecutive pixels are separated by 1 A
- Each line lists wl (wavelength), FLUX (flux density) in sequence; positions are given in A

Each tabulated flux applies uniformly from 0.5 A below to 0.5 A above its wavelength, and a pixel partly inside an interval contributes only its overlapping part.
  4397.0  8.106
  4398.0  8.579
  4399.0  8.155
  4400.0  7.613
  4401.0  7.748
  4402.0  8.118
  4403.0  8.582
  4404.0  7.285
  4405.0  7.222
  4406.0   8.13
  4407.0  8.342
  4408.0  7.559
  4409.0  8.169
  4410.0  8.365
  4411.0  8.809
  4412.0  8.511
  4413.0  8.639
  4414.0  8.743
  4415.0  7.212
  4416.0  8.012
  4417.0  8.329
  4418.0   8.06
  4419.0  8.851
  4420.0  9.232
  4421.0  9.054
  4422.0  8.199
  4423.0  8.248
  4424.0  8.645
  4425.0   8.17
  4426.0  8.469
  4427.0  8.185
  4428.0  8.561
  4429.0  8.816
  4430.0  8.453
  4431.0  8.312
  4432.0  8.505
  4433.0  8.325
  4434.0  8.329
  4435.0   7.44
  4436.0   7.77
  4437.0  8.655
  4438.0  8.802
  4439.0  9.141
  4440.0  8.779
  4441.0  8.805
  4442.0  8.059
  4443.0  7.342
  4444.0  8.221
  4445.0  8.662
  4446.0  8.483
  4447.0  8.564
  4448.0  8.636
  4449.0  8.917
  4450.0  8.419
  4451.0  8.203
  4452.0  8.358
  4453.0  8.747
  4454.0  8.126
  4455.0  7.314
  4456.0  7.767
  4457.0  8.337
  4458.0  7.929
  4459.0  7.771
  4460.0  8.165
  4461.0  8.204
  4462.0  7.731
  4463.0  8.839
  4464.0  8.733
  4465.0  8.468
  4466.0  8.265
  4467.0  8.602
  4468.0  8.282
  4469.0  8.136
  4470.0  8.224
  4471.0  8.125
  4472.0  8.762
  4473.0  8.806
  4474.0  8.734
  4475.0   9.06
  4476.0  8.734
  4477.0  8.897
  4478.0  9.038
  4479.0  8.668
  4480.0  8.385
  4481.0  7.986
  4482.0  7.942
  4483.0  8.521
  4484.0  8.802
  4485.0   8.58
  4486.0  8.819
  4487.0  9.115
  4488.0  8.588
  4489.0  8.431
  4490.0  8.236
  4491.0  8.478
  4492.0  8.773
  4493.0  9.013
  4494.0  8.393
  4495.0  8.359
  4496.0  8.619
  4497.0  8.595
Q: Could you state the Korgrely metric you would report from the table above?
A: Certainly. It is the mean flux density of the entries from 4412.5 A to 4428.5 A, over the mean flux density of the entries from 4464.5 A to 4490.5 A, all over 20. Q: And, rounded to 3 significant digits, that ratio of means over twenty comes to 0.0492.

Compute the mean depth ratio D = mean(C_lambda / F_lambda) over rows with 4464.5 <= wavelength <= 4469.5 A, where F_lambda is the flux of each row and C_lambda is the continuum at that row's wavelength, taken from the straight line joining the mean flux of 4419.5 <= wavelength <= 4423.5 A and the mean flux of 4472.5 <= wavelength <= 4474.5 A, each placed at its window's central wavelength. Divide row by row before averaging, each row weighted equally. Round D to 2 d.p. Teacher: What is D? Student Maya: 1.05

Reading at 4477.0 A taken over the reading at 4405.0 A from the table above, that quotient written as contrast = 1.23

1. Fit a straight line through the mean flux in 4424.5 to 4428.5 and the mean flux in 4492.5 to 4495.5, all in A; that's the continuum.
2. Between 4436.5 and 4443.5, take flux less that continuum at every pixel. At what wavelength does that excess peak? 4439.0 A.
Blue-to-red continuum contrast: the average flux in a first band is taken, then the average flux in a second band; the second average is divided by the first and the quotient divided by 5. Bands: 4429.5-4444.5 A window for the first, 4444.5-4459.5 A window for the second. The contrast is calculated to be 0.1989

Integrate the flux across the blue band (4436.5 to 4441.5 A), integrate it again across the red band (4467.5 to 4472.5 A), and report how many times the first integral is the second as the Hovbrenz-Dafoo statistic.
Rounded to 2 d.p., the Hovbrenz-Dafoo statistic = 1.06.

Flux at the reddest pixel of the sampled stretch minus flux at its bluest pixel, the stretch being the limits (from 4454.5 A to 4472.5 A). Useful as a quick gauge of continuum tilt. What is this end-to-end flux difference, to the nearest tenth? 1.4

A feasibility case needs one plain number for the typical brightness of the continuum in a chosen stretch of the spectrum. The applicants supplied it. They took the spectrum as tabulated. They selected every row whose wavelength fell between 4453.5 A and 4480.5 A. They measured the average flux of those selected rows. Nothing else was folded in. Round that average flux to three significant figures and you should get 8.37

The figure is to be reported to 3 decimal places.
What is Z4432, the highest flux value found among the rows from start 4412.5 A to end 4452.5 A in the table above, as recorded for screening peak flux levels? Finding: 9.232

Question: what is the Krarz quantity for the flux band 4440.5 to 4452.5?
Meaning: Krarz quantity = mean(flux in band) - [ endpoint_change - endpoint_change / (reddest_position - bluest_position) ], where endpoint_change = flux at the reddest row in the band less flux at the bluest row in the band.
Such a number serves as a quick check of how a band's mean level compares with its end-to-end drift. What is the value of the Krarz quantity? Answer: 8.80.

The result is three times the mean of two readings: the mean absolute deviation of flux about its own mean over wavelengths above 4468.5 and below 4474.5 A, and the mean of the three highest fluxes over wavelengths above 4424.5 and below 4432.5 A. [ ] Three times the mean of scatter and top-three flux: 13.4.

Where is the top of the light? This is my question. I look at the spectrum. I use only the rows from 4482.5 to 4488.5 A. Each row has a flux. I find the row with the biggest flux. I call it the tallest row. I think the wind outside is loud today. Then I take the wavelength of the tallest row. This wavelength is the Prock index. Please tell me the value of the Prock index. 4487.0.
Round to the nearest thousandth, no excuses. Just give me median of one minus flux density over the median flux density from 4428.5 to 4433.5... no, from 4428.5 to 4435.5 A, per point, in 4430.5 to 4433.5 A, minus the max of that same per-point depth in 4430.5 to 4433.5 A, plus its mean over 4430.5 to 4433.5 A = -0.008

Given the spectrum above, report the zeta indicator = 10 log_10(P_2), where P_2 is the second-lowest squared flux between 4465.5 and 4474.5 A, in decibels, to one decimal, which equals 18.2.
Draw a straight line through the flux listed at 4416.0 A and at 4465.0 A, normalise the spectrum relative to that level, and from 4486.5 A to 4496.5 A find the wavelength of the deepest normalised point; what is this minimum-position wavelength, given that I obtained 4490.0 A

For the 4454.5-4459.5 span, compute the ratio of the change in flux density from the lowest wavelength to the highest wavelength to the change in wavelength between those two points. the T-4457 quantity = 0.11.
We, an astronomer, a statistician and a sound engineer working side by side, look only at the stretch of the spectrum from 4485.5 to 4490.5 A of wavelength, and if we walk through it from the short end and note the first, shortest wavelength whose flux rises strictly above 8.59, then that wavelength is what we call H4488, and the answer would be 4486.0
